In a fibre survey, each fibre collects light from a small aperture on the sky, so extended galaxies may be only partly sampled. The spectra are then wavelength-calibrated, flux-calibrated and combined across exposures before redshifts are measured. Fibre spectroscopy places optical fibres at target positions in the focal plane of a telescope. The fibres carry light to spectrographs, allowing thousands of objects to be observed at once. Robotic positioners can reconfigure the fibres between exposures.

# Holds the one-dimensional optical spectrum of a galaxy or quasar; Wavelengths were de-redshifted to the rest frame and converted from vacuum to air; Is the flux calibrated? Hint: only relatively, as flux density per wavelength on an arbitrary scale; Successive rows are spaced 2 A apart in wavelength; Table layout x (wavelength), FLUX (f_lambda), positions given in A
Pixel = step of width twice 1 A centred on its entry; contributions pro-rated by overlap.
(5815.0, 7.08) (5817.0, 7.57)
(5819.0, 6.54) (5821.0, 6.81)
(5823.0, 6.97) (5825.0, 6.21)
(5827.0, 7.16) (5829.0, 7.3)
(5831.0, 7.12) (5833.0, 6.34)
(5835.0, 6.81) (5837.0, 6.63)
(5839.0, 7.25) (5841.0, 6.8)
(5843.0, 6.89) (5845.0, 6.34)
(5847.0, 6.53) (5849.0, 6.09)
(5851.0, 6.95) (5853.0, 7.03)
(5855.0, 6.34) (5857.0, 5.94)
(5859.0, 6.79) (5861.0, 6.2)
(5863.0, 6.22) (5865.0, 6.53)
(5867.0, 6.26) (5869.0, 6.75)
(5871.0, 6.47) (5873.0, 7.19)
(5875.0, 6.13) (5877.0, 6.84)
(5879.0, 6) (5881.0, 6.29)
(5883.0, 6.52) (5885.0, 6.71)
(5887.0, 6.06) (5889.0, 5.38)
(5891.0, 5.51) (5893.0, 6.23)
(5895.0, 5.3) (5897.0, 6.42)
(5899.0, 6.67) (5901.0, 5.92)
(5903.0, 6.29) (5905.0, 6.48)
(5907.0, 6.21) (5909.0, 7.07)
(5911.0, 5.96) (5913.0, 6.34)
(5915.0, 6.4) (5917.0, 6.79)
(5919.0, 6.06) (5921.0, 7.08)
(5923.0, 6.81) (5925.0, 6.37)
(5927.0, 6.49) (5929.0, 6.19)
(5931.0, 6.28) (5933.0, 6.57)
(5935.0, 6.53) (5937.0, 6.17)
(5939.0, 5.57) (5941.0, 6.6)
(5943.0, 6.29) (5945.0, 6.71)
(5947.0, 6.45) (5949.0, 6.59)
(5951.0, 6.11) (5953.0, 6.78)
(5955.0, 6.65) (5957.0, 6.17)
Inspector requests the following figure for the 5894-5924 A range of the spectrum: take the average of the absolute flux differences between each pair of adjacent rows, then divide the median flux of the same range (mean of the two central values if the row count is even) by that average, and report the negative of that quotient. -12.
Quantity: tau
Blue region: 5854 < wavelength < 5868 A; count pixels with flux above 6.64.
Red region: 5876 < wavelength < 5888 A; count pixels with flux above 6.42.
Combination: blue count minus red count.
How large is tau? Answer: -2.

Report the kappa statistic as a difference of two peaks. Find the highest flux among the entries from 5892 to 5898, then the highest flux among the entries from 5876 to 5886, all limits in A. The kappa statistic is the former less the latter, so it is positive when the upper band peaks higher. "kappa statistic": -0.4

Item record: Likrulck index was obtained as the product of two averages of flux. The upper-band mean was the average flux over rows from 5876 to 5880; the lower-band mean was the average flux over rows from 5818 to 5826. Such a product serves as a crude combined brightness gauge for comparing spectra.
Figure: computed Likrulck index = 42.6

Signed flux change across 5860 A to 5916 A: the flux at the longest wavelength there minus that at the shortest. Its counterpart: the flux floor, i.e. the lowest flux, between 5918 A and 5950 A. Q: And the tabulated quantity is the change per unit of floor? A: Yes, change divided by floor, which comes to 0.04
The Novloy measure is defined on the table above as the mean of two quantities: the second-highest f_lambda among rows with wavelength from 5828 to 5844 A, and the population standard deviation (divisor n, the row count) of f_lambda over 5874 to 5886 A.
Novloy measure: 3.78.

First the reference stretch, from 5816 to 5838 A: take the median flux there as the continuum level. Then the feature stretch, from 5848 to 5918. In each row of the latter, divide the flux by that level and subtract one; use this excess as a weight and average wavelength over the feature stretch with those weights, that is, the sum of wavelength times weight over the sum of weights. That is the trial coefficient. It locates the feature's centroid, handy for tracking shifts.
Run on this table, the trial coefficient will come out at 5886.0 A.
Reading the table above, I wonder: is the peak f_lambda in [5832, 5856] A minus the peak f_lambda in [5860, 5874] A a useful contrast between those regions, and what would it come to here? 0.06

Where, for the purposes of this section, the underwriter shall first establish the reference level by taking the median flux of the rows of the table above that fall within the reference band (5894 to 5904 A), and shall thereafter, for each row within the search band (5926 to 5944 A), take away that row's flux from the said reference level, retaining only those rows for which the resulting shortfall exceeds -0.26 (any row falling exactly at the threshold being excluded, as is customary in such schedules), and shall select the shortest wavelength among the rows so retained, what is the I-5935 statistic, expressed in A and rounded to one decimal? 5927.0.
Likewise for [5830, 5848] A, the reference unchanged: 5833.0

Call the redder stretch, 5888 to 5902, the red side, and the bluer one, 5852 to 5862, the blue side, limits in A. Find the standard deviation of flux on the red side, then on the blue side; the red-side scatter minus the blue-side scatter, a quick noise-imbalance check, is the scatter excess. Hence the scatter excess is 0.10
